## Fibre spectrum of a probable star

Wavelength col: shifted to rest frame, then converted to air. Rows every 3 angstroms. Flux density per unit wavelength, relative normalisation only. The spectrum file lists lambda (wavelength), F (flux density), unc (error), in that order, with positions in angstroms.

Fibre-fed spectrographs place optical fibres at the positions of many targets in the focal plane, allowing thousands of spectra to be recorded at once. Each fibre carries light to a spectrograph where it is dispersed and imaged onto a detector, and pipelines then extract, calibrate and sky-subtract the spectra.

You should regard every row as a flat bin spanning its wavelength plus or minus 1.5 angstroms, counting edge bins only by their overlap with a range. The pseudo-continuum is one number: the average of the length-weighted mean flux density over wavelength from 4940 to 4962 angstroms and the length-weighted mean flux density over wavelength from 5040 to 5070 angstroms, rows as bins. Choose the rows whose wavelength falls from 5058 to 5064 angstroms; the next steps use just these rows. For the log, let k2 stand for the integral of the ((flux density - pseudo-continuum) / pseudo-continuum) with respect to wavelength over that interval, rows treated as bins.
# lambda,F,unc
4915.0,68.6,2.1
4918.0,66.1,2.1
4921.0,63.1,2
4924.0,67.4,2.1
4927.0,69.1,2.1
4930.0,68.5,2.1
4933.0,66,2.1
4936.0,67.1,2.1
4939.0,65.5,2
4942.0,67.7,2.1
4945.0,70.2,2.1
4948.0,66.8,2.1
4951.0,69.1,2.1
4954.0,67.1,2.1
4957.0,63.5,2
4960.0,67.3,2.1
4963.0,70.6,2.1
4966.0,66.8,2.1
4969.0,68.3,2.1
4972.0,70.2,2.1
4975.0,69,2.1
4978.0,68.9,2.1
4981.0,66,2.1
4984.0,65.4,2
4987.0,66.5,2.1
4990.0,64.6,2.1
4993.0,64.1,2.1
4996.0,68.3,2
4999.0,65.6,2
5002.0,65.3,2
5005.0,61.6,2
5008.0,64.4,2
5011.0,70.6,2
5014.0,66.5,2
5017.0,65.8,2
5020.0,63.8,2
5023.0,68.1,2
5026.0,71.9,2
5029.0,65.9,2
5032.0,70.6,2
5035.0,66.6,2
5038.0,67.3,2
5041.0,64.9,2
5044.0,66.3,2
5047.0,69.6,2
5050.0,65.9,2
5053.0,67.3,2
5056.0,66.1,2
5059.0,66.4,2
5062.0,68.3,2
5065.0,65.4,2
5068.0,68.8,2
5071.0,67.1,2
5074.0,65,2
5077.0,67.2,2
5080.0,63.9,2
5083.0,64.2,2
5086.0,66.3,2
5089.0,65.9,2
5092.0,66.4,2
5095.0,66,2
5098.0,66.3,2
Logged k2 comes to 0.01 angstroms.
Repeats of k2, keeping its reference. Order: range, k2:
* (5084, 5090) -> -0.11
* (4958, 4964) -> 0.11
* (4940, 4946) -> 0.12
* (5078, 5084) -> -0.26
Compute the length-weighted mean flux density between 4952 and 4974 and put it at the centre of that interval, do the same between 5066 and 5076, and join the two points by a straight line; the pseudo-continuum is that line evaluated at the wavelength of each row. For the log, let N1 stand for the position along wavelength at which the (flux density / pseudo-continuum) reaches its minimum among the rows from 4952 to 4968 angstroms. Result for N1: 4957.0 angstroms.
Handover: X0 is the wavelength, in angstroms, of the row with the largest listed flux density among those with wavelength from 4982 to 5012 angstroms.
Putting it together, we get 5011.0 angstroms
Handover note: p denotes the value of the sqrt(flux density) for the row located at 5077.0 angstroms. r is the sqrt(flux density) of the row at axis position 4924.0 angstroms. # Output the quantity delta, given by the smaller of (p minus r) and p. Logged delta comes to -0.01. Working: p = 8.20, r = 8.21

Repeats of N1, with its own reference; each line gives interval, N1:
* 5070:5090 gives 5080.0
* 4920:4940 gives 4921.0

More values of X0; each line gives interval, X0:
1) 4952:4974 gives 4963.0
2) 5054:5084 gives 5068.0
